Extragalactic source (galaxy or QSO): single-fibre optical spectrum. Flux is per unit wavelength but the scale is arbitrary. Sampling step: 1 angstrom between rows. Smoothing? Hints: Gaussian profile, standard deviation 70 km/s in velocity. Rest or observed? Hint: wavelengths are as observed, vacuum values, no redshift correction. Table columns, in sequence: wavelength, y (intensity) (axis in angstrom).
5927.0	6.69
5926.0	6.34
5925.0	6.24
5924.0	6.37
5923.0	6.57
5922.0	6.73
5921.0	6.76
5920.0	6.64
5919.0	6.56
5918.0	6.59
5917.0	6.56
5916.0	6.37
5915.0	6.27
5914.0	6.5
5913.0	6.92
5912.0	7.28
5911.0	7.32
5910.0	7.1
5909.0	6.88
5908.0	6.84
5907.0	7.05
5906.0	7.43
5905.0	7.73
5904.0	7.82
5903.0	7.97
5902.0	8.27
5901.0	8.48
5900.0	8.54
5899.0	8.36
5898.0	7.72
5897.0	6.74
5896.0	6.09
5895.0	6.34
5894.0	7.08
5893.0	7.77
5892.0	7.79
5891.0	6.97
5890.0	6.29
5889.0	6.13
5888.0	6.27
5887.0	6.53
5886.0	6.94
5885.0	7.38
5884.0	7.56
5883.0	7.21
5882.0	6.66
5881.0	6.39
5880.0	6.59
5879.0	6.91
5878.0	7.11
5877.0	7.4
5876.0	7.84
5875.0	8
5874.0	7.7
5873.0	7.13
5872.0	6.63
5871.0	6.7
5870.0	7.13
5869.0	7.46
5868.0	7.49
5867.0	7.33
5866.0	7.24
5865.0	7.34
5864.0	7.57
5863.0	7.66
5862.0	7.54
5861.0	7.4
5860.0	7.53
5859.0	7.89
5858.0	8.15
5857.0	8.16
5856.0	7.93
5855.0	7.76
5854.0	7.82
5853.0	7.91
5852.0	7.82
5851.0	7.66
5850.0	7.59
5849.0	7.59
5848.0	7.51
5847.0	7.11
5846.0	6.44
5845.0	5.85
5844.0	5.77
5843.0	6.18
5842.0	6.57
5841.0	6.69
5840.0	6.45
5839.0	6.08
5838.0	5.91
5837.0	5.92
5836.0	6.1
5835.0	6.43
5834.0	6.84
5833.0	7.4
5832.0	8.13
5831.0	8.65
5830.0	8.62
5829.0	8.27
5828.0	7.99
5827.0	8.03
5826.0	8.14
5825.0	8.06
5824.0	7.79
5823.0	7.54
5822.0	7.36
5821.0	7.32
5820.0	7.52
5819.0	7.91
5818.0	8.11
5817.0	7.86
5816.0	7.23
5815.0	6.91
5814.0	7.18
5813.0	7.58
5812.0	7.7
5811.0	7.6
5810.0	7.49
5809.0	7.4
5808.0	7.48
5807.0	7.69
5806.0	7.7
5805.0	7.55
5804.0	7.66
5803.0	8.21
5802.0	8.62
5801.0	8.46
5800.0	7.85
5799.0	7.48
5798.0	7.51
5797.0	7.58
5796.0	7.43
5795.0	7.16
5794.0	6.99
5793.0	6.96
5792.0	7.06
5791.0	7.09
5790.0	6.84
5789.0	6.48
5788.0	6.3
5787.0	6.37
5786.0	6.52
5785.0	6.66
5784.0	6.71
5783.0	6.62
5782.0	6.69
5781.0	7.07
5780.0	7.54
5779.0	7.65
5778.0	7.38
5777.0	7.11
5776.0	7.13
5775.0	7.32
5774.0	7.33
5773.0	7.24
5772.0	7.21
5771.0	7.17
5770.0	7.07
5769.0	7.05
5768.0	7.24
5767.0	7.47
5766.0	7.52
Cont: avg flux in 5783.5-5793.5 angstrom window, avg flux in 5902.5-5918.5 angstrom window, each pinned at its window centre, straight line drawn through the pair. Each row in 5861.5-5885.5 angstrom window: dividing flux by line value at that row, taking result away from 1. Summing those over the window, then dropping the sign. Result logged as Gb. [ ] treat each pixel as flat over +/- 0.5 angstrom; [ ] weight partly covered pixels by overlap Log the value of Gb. 1.08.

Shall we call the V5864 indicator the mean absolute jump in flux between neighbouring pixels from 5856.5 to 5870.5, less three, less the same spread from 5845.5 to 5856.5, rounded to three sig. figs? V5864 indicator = -3.02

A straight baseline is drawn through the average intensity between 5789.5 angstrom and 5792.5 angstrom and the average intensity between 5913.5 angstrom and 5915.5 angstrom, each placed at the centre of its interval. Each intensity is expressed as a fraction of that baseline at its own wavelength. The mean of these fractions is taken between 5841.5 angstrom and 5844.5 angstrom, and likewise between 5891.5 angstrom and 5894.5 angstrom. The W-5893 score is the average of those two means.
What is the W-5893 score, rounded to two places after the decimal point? 1.04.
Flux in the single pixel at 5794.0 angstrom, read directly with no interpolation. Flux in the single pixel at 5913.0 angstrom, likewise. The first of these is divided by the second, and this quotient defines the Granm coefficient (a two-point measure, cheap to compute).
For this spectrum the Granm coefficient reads 1.01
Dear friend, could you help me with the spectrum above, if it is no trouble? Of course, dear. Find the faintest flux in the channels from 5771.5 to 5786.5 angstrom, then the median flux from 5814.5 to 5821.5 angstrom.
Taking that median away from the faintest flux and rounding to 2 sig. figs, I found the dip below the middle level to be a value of -1.0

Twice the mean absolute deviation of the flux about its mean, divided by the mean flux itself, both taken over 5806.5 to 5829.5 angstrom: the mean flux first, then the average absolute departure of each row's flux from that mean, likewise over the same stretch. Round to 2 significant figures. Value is 0.075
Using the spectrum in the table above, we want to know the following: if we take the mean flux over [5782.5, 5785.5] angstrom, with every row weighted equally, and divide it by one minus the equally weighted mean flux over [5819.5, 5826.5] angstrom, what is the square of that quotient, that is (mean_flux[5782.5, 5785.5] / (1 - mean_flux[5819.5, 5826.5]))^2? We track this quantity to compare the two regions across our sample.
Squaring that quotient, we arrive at 1.0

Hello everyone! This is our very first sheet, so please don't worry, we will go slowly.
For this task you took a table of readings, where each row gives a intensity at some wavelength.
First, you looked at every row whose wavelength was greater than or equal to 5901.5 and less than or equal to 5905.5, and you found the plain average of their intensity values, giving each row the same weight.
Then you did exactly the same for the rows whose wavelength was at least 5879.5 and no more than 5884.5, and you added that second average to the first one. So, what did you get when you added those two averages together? 14.8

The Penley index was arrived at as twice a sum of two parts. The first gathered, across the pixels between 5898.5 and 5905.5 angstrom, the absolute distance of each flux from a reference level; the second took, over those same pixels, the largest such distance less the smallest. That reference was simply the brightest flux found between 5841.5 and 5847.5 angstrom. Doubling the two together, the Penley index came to 16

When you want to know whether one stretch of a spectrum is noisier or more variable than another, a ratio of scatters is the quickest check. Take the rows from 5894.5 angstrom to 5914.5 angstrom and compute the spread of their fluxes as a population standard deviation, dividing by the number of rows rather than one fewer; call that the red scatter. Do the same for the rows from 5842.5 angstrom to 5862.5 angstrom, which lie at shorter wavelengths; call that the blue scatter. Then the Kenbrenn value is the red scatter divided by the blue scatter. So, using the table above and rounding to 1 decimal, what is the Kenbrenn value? 1.0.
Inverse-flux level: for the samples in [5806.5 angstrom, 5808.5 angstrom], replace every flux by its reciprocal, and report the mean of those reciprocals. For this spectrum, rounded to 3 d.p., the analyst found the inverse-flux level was 0.132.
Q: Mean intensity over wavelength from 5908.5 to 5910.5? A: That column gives 7.0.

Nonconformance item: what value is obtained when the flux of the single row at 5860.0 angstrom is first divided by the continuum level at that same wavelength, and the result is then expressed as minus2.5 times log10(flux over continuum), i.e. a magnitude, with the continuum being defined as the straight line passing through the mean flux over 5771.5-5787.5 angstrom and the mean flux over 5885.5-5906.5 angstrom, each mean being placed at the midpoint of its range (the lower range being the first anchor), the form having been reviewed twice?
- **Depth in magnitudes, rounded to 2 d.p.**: -0.05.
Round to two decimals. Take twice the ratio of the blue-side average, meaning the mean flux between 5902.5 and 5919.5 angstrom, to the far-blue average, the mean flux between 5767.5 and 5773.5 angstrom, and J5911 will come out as 1.96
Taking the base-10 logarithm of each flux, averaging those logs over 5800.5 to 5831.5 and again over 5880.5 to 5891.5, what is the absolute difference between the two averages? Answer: 0.062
